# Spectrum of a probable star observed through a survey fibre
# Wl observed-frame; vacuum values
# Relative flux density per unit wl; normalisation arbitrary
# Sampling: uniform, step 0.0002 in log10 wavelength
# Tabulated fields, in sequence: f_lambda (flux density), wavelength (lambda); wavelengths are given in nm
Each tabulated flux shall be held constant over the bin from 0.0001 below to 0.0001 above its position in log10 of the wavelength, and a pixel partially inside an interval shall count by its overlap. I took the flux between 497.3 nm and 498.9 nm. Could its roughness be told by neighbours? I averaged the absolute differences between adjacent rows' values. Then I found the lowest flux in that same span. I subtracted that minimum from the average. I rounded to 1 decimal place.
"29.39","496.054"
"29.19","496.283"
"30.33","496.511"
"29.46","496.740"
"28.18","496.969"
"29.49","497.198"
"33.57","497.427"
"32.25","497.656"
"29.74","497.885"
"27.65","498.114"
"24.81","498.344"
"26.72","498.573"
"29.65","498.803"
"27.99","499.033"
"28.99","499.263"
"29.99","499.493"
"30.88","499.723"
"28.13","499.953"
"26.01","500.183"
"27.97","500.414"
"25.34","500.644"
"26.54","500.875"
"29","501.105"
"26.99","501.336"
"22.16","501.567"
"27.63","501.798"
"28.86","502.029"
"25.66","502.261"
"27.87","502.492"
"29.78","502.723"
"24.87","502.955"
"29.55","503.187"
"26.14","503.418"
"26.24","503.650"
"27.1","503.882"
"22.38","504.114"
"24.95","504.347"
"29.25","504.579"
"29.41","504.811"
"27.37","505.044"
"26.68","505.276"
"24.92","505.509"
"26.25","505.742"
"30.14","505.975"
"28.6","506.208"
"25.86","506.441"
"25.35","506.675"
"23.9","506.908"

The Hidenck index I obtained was -22.5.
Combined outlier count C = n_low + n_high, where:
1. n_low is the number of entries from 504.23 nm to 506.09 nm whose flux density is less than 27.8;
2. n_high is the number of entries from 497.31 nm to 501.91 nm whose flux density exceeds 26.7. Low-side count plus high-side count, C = 20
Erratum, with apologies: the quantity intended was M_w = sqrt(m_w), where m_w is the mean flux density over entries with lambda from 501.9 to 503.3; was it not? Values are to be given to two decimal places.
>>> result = 5.27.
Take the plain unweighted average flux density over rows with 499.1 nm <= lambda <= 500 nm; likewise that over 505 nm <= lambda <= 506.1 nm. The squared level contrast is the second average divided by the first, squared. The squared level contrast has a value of 0.84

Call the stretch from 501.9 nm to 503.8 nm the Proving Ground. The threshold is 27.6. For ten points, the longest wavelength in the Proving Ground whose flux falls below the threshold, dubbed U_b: 503.650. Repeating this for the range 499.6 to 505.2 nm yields 505.044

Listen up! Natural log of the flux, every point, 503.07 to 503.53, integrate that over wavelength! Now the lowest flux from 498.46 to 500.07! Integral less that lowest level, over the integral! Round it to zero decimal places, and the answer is -16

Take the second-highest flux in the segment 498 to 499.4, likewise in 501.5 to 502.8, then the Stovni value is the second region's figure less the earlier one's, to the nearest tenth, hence -0.1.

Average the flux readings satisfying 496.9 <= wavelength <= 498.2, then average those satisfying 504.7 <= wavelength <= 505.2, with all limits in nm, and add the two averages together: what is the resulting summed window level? 58.5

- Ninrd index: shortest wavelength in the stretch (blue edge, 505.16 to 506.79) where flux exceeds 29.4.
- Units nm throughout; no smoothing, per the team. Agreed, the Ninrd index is 505.975 nm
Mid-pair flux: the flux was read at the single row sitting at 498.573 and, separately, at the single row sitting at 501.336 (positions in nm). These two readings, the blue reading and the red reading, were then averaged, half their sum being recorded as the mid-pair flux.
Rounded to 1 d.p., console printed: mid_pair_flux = 26.9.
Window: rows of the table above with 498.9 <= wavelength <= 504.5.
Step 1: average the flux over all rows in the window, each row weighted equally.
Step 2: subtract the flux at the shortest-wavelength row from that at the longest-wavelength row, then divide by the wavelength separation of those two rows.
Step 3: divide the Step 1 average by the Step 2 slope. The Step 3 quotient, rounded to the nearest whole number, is -47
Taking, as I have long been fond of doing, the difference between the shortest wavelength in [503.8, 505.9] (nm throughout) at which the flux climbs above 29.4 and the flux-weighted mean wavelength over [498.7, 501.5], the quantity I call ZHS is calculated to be 4.77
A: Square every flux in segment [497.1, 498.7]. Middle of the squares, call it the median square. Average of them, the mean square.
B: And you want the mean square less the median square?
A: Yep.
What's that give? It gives -10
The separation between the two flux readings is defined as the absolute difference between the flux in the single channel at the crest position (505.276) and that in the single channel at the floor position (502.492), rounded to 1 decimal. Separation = 1.2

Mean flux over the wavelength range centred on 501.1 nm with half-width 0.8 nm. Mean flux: 26.5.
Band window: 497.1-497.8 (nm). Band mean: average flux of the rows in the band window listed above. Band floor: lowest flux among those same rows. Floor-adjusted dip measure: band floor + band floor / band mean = 30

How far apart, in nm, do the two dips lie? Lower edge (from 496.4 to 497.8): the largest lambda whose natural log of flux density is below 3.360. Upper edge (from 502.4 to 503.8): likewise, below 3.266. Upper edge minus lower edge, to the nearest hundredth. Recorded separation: 6.45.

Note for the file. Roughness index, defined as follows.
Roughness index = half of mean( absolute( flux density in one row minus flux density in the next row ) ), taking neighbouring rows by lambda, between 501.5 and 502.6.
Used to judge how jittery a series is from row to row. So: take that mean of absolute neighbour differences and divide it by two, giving 1.51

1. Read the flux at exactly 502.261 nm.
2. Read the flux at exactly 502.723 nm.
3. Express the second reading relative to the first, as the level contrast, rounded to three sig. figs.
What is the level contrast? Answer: 1.16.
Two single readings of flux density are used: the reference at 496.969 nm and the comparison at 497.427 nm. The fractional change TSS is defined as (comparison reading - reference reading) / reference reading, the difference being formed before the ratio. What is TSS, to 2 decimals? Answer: 0.19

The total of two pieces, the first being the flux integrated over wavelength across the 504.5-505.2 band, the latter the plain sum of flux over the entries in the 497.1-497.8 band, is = 115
